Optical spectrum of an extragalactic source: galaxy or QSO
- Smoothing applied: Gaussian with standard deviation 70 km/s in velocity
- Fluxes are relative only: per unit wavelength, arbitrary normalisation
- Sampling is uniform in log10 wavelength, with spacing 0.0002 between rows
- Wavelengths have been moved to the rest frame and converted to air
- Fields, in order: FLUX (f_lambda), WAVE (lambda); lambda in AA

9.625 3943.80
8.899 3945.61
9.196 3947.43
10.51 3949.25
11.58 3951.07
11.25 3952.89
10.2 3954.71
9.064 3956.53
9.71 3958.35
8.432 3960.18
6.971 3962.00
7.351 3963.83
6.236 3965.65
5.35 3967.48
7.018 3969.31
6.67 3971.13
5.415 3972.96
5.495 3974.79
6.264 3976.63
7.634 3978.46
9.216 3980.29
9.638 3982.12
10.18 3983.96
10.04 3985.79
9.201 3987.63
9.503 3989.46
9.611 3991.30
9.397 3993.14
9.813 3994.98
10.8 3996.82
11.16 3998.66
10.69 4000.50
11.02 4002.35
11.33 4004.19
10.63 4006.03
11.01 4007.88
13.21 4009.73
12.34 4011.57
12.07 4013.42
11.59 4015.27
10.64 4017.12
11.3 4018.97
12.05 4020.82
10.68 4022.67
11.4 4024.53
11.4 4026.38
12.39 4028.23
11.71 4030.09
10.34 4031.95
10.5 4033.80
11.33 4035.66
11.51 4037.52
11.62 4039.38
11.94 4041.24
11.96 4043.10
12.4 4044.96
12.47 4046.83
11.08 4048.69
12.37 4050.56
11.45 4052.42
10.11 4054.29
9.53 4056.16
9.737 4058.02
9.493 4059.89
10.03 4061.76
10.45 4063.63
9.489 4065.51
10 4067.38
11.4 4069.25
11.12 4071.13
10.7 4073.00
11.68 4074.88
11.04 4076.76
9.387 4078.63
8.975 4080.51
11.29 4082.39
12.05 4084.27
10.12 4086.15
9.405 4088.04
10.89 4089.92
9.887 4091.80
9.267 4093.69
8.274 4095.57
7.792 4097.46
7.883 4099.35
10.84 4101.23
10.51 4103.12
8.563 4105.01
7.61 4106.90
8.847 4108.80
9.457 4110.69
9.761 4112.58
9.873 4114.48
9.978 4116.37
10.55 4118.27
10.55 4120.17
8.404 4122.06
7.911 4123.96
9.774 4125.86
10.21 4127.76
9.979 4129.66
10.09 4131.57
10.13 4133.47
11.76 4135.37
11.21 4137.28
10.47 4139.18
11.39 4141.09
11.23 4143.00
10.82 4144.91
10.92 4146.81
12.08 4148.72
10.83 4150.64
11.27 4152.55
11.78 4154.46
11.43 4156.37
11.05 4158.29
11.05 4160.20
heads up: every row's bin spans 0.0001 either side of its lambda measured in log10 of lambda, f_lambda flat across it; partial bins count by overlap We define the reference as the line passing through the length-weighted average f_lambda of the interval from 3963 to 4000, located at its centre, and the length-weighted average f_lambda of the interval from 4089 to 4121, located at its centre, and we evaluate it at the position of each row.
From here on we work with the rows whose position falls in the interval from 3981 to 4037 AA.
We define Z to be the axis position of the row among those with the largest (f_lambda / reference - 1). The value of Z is 4009.73 AA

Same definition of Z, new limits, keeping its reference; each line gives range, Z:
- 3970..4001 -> 3998.66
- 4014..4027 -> 4020.82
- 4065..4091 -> 4084.27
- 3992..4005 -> 4004.19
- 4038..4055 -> 4046.83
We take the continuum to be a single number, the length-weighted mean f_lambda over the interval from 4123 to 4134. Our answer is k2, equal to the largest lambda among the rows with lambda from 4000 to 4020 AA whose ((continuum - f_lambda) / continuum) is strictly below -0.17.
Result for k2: 4015.27 AA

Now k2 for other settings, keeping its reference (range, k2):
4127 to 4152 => 4148.72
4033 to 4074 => 4069.25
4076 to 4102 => 4084.27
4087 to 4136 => 4135.37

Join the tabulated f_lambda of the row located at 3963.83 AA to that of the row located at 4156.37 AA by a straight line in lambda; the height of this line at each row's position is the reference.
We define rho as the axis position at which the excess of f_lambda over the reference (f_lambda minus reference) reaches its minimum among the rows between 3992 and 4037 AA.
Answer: 3993.14 AA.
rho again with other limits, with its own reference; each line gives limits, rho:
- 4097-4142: 4123.96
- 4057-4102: 4097.46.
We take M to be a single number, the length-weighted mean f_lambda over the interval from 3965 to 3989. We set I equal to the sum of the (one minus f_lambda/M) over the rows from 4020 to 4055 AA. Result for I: -10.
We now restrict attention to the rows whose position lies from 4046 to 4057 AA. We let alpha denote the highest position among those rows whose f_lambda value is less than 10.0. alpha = 4056.16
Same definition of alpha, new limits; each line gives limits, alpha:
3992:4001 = 3994.98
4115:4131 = 4129.66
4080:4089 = 4088.04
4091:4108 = 4106.90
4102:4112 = 4110.69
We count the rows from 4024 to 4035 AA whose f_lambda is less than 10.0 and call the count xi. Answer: 0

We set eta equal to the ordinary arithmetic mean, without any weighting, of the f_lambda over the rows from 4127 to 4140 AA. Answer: 10.5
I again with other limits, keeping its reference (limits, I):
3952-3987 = -1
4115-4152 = -7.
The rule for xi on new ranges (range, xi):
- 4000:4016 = 0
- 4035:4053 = 0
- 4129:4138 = 1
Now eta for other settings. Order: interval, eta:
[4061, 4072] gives 10.4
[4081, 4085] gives 11.7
